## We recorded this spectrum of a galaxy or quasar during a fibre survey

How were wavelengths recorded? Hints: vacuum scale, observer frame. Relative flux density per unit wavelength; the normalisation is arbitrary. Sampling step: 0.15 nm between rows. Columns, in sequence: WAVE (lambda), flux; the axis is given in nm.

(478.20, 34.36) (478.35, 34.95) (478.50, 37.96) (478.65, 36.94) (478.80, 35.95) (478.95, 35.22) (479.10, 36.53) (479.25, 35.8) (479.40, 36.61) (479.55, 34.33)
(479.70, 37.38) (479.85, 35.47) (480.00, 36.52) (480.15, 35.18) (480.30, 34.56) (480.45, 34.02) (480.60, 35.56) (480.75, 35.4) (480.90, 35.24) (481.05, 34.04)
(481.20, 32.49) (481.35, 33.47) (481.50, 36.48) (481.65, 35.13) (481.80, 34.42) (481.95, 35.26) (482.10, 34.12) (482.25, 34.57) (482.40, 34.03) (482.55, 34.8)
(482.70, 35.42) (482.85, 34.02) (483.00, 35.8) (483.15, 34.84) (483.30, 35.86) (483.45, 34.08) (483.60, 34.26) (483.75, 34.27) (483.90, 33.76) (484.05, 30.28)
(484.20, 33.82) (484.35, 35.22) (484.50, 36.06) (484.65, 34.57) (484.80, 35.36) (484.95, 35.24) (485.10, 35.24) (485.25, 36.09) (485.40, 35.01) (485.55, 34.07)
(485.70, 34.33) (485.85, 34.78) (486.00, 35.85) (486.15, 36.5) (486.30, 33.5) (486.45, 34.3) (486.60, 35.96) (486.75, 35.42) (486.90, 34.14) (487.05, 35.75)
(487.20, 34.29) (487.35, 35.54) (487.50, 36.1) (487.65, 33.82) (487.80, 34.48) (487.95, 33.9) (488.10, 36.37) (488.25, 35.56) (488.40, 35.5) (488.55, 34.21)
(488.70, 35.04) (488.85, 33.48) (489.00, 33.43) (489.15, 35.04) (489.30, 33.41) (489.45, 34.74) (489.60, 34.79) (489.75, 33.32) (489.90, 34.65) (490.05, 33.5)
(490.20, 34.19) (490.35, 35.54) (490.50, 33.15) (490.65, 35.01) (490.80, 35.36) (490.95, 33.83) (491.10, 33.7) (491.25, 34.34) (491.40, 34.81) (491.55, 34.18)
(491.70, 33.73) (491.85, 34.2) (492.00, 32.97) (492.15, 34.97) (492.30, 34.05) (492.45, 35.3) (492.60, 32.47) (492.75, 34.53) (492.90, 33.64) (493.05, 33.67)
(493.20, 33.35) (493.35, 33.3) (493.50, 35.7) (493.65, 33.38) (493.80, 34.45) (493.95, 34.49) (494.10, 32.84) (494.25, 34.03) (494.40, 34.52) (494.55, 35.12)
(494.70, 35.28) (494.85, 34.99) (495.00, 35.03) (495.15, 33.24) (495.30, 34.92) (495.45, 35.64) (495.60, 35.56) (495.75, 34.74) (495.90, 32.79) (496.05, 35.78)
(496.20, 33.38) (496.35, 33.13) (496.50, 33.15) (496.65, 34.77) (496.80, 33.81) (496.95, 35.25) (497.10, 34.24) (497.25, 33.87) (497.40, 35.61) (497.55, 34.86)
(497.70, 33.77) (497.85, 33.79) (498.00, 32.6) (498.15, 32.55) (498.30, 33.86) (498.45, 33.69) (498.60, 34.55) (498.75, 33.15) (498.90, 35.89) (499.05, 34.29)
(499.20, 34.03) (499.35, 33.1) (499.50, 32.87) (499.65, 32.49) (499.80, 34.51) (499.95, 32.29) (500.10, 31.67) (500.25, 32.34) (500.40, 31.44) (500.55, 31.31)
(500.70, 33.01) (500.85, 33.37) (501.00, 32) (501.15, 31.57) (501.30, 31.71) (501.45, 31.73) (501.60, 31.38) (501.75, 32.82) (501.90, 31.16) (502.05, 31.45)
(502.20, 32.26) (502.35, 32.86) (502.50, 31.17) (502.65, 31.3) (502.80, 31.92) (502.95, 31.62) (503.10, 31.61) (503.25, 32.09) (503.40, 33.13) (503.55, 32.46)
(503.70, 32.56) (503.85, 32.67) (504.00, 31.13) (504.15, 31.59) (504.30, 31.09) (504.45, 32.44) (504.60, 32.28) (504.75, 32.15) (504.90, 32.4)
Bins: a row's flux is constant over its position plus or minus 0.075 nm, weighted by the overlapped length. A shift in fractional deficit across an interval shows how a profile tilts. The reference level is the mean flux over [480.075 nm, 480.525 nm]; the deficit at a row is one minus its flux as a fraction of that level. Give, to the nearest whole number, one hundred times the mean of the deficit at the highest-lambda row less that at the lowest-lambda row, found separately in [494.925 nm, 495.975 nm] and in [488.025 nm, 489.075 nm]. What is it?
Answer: 7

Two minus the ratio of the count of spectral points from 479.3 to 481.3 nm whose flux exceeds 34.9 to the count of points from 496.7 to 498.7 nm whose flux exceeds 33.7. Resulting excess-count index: 1.2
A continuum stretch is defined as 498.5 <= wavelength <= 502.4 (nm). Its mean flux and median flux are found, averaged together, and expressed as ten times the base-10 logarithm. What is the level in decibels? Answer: 15.1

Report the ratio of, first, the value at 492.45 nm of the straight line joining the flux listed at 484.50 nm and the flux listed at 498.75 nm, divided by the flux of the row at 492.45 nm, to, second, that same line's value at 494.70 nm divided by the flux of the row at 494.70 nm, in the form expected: 1.013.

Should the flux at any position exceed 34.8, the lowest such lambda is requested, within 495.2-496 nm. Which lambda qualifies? 495.30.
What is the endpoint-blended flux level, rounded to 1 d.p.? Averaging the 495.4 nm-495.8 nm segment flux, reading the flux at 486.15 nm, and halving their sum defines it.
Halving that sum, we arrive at 35.9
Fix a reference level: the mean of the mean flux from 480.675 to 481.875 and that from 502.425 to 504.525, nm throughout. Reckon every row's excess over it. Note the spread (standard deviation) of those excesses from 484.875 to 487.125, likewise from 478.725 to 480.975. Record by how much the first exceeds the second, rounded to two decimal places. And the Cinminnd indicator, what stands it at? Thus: -0.04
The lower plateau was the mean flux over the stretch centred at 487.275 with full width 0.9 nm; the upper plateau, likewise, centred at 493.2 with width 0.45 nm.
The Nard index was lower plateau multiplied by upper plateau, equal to 1168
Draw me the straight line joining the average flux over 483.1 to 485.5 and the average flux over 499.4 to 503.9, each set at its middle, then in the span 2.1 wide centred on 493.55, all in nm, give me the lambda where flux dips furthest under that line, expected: 492.60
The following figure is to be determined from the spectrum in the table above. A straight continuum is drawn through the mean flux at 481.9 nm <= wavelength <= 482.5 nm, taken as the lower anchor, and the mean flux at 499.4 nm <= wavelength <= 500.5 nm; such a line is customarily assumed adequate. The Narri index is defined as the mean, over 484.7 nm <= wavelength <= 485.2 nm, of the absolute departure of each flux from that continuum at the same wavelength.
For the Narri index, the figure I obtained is 1.1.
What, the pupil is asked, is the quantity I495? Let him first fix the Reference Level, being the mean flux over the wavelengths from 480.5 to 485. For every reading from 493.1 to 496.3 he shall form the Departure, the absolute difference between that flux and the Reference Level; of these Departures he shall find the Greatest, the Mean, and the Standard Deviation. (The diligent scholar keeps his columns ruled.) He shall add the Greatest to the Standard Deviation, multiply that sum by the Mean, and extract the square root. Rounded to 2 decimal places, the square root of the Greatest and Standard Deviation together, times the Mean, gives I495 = 1.40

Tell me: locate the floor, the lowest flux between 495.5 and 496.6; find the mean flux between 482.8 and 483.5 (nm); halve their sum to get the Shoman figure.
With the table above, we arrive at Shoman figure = 33.9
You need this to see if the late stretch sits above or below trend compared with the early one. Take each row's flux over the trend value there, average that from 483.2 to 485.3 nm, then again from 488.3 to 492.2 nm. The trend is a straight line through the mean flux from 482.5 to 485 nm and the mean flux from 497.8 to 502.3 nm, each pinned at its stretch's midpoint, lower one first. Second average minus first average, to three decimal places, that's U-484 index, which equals 0.011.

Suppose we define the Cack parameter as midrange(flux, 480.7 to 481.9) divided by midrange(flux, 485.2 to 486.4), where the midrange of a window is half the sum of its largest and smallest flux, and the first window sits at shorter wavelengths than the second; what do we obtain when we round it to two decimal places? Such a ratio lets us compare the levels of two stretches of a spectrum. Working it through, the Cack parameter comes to 0.99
